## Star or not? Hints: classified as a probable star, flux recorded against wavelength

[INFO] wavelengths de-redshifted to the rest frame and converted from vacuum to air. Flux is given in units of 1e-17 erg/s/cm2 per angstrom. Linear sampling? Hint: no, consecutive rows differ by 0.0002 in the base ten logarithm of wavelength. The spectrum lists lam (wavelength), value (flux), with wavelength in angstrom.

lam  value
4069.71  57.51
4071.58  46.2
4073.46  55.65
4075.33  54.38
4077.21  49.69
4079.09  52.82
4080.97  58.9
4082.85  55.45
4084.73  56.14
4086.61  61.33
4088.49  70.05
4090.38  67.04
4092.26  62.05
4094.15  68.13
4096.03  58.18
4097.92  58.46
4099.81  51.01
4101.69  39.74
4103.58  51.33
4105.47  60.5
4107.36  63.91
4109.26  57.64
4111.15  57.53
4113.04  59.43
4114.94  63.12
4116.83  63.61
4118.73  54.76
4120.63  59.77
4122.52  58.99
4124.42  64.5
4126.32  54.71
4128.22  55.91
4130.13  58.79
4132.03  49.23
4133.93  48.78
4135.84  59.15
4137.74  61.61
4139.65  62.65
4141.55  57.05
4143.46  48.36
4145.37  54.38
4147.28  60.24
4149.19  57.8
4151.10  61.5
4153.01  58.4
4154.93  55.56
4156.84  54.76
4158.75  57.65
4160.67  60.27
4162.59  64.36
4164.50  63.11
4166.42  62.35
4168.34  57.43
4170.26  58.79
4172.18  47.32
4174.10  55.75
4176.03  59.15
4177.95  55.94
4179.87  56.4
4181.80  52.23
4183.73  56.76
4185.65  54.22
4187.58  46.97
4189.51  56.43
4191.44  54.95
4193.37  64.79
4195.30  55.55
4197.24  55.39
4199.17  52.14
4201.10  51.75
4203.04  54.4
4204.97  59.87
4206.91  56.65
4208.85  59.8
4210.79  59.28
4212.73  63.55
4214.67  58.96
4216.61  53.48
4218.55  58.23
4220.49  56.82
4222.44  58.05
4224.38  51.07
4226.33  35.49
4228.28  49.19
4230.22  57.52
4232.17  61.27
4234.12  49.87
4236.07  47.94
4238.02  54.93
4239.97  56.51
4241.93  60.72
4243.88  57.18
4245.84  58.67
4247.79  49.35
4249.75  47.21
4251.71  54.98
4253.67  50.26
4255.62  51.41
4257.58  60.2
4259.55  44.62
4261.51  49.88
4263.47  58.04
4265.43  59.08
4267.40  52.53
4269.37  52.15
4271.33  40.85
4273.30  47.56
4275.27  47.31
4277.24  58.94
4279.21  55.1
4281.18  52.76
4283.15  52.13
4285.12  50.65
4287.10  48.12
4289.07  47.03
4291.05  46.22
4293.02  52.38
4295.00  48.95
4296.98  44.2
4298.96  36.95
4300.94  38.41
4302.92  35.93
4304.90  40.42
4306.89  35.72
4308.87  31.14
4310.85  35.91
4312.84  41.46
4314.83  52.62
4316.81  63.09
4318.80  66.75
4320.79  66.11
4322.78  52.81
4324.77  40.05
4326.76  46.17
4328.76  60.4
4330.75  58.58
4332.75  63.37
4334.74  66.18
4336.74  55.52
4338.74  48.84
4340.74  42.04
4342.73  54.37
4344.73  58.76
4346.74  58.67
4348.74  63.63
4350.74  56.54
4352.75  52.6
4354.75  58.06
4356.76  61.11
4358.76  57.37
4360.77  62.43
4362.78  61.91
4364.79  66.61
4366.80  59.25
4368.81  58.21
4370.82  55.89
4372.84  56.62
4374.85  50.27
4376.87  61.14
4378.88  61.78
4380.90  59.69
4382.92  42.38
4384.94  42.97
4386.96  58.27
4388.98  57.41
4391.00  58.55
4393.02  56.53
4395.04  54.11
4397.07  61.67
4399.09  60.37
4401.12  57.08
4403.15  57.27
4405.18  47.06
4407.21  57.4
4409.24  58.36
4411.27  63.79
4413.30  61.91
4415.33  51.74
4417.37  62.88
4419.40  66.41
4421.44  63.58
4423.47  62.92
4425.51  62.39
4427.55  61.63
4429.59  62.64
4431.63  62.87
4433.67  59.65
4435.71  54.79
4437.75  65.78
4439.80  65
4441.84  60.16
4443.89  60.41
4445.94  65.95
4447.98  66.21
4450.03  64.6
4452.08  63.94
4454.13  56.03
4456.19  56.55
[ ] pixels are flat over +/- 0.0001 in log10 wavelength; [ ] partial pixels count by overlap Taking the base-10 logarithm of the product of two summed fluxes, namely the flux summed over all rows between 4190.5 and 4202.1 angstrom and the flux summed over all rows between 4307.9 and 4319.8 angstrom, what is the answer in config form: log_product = 4.99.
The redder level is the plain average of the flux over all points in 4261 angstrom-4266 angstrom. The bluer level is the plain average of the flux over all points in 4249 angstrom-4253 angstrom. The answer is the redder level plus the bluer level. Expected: 107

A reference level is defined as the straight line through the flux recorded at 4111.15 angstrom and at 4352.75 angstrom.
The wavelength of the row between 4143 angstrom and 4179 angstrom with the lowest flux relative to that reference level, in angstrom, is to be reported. 4172.18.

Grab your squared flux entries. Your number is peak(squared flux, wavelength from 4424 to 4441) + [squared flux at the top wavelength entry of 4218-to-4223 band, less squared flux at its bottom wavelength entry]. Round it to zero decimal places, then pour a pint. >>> 4306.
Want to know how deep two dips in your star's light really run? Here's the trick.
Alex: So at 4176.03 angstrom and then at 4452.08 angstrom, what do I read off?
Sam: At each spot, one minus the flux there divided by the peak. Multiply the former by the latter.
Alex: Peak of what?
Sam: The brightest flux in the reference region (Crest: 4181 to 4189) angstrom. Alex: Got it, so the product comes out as 0.005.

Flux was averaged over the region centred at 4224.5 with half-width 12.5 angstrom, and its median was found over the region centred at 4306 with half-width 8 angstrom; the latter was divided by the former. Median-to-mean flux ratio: 0.68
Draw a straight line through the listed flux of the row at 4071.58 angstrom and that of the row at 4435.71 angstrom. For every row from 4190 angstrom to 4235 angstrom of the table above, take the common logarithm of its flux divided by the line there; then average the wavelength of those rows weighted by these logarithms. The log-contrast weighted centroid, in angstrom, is 4208.1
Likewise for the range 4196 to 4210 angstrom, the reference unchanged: 4204.2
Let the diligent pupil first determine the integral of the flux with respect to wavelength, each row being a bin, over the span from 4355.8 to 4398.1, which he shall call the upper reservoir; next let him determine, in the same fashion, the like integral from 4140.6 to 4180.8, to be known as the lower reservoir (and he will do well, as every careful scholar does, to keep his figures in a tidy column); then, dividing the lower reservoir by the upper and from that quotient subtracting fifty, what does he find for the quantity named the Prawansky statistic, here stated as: -49.0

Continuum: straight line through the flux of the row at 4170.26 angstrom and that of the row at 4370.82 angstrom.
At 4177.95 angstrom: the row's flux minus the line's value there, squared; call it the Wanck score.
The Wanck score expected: 8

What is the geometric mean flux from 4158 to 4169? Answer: 60.8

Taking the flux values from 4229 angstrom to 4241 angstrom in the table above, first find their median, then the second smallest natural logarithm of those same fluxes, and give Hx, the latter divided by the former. 0.070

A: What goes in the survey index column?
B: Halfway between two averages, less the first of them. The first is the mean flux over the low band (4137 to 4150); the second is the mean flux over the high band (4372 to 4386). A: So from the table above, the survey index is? -1.9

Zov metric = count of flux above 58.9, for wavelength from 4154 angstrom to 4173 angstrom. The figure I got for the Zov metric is 4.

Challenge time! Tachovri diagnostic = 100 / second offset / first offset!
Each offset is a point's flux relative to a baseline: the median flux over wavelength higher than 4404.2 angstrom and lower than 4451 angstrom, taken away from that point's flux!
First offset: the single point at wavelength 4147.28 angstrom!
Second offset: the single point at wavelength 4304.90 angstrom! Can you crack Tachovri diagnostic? 1.9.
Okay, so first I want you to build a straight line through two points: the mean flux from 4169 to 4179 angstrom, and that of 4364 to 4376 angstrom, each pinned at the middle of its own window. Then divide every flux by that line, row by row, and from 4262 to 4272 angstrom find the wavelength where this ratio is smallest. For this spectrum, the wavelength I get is 4271.33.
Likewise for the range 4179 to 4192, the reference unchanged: 4187.58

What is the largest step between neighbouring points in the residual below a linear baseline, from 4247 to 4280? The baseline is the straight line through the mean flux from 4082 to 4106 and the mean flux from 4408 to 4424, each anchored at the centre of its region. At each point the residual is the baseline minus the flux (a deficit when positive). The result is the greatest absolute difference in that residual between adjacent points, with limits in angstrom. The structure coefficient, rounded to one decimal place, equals 15.6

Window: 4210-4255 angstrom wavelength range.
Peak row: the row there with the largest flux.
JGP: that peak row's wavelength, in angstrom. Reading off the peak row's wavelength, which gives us 4212.73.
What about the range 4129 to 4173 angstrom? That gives 4162.59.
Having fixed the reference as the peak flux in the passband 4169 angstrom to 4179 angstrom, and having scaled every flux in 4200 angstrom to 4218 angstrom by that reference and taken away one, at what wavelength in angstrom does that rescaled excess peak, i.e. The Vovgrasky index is 4212.73 angstrom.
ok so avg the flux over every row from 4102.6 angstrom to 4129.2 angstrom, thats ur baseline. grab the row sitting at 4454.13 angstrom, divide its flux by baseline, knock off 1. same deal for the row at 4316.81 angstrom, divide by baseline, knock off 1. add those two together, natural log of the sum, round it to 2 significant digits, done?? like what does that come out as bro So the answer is -3.9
